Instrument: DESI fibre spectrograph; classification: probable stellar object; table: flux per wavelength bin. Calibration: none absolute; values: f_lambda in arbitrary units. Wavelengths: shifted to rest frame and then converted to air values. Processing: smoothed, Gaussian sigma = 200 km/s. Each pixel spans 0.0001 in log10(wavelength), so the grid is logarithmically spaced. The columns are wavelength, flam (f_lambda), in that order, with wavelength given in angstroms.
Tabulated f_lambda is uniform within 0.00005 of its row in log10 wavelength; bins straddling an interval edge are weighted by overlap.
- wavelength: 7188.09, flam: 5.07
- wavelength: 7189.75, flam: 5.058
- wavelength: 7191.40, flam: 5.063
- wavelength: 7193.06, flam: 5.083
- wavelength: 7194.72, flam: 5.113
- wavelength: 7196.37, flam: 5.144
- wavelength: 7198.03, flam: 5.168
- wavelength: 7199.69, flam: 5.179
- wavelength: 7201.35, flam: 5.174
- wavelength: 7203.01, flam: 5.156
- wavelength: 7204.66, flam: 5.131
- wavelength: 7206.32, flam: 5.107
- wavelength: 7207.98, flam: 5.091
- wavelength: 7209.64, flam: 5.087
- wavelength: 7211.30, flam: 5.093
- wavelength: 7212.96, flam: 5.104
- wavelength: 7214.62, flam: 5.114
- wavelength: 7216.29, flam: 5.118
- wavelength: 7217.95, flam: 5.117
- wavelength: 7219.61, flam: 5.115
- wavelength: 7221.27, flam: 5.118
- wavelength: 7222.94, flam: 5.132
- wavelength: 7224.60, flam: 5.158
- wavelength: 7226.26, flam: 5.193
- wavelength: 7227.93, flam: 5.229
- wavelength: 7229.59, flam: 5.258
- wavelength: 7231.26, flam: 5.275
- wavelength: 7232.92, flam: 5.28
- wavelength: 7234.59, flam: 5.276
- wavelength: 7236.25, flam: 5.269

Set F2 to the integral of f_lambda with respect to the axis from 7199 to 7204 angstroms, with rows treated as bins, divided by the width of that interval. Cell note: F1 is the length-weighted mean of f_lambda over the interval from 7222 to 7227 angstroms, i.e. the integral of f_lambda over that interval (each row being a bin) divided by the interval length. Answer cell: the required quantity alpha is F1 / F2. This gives 1.00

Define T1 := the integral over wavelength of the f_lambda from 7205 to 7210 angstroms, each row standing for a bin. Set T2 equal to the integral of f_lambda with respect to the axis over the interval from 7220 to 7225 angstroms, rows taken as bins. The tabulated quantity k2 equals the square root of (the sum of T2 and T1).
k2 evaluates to 7.15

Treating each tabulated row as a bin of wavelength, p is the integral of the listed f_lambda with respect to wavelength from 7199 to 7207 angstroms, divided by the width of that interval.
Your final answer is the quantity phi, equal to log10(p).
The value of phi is 0.712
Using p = 5.15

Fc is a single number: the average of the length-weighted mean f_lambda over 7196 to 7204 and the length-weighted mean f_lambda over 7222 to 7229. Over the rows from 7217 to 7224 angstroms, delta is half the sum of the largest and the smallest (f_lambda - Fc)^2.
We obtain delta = 0.002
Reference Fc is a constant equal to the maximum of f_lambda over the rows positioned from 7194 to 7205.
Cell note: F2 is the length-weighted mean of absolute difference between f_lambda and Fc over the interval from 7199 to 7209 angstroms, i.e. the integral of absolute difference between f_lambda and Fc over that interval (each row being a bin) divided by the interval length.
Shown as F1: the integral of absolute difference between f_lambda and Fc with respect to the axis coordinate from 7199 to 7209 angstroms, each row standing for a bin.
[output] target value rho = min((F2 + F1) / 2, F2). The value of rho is 0.041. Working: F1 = 0.41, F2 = 0.041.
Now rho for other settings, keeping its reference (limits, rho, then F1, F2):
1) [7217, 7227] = 0.045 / 0.45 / 0.045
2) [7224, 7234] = 0.062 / 0.62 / 0.062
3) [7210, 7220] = 0.070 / 0.70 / 0.070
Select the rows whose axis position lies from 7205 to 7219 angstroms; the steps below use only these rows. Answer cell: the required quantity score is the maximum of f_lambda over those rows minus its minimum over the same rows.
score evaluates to 0.03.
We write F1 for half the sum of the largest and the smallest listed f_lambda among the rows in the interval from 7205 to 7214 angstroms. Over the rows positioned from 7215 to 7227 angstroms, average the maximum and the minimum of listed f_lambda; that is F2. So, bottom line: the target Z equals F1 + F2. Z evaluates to 10.3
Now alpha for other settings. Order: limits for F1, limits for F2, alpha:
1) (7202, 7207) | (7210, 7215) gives 1.01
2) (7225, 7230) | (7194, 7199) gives 1.01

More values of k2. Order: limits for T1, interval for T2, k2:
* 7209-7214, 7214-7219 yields 7.14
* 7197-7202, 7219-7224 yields 7.17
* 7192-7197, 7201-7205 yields 6.80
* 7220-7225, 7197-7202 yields 7.17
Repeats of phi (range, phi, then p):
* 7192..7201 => 0.710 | 5.13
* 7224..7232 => 0.718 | 5.22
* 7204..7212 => 0.708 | 5.10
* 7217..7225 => 0.710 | 5.13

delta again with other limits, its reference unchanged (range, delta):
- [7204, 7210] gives 0.004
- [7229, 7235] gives 0.010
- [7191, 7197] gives 0.006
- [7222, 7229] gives 0.002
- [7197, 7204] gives 0.000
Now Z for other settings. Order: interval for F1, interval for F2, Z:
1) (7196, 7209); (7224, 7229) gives 10.3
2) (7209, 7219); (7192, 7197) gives 10.2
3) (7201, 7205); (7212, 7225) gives 10.3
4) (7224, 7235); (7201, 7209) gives 10.4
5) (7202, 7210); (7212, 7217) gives 10.2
